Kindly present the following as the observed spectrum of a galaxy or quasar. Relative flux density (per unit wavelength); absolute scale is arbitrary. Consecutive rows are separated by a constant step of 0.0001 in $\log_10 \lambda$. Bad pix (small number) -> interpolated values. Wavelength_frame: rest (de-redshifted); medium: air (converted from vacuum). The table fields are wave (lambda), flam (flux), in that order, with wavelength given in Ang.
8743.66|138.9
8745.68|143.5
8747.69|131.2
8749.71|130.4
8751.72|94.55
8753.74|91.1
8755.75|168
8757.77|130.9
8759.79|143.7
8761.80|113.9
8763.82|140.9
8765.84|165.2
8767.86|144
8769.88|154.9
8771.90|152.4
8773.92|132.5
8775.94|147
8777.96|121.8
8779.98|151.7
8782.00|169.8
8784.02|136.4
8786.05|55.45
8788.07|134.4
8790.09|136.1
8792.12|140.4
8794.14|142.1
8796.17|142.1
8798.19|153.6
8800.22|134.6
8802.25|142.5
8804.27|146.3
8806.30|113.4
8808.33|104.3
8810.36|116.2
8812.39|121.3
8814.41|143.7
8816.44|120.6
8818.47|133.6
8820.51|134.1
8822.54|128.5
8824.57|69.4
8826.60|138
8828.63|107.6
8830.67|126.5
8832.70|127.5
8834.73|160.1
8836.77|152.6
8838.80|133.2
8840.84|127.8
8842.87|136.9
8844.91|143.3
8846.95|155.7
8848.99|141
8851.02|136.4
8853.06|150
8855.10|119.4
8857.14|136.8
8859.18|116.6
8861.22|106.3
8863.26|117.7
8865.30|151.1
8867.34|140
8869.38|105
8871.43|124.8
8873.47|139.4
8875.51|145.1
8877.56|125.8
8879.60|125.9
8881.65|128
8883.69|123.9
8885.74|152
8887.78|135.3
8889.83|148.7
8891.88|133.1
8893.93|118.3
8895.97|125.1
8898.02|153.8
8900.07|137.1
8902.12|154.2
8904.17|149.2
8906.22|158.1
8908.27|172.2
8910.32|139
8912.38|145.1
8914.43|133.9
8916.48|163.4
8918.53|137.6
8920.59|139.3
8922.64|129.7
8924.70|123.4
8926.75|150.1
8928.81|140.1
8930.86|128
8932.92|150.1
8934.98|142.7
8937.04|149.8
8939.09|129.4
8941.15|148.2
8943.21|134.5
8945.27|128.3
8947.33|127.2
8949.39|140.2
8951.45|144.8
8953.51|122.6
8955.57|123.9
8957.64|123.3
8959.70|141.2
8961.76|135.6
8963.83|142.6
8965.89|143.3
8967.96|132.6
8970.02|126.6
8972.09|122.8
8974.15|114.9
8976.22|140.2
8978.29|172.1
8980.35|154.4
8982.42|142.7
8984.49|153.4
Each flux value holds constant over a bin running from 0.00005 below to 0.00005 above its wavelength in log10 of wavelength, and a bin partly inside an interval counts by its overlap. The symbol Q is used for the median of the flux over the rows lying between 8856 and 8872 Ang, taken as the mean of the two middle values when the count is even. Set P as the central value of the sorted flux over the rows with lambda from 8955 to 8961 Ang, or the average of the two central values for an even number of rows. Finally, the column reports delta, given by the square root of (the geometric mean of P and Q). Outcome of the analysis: 11.1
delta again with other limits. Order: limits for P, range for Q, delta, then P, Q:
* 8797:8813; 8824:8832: 11.1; 128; 117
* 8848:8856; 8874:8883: 11.5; 139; 127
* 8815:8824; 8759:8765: 11.7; 131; 141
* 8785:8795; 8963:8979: 11.7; 136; 136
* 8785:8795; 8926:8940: 11.8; 136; 143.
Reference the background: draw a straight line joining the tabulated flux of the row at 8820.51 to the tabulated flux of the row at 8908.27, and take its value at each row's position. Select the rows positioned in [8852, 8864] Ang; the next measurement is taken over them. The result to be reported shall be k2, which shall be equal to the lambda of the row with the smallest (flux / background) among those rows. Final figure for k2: 8861.22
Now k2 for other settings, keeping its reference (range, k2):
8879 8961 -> 8957.64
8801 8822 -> 8808.33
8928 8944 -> 8939.09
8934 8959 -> 8957.64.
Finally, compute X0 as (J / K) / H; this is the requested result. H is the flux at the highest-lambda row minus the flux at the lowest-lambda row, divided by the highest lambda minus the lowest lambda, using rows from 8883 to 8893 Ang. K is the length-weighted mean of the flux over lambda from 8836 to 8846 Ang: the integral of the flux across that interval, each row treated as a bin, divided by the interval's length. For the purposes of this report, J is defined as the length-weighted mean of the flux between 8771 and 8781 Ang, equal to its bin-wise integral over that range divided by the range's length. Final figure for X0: 0.9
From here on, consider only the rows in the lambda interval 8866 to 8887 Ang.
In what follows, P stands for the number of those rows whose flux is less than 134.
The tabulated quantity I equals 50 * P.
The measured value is 300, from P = 6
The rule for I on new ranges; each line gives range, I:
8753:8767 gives 150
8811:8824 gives 200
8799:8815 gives 200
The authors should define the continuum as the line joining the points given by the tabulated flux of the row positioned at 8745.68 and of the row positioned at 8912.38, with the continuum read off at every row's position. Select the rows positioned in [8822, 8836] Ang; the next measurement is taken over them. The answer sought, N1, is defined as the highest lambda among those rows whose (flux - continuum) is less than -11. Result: 8832.70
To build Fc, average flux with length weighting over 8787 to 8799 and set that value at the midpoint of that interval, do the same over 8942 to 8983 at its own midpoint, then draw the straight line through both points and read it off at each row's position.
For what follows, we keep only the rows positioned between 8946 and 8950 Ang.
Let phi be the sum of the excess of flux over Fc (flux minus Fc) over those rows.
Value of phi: -5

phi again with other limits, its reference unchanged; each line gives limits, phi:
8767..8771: 16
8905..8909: 56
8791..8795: 1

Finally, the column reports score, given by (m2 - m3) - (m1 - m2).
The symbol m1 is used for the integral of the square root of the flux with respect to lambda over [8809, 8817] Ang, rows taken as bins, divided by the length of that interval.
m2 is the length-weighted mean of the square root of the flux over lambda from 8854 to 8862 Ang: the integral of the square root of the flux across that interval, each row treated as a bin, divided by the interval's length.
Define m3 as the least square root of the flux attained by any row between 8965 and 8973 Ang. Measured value -0.3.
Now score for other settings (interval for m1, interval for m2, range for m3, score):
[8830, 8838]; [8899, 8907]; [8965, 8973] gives 1.4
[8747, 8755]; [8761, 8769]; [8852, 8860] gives 2.4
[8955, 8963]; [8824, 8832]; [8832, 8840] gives -1.6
